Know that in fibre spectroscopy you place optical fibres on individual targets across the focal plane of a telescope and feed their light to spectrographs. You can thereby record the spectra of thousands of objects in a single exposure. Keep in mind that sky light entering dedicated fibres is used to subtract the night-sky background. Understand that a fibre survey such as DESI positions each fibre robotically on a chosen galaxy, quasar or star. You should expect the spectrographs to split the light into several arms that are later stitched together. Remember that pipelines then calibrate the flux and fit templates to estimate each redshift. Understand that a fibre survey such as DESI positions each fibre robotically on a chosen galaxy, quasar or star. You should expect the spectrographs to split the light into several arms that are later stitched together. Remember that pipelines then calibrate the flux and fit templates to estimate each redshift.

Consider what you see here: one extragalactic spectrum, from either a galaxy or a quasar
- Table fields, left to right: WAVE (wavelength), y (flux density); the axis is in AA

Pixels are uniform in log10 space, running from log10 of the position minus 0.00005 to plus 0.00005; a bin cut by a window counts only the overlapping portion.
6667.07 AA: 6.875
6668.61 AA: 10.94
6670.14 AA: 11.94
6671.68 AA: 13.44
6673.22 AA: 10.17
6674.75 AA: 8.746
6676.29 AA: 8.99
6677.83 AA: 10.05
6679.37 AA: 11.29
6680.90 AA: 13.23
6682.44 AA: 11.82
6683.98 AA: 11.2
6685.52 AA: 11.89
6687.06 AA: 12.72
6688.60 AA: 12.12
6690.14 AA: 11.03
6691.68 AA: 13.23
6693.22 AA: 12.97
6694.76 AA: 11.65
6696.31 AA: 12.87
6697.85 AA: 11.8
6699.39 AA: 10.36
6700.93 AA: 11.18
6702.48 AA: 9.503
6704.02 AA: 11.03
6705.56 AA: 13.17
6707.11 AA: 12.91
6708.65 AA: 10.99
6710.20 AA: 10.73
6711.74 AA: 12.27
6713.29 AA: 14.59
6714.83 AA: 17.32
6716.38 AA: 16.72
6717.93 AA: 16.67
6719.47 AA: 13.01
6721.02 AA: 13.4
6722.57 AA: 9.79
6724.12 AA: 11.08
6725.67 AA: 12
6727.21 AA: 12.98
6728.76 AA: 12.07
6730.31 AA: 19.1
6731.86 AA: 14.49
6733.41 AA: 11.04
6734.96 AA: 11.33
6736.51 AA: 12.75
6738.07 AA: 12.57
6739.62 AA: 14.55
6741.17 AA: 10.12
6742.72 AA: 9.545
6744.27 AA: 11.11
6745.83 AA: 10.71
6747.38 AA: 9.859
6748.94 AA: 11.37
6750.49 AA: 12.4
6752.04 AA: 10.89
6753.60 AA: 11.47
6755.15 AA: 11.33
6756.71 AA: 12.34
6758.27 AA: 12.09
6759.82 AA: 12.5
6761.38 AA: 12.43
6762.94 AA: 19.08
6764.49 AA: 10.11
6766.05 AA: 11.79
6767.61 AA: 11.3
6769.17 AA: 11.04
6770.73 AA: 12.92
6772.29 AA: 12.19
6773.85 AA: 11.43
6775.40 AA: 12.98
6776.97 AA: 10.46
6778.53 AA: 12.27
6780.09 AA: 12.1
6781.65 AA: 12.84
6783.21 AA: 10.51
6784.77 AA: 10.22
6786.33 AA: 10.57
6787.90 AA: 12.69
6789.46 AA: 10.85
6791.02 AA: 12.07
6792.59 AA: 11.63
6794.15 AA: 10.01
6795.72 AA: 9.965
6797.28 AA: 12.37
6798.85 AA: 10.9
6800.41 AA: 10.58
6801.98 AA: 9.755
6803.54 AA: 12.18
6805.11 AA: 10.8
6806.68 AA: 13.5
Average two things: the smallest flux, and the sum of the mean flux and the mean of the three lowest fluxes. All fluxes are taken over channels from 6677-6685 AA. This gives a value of 16.2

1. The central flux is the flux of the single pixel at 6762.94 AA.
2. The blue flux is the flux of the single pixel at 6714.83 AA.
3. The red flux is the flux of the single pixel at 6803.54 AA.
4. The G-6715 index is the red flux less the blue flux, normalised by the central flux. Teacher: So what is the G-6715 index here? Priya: -0.3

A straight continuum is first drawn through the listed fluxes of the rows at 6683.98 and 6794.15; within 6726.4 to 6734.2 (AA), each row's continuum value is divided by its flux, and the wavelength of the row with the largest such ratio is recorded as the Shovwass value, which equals 6733.41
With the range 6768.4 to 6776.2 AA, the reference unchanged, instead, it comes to 6769.17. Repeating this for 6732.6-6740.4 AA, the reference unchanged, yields 6733.41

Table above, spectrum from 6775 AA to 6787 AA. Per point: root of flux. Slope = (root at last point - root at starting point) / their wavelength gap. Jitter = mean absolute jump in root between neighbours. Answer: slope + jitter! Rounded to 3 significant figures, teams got 0.140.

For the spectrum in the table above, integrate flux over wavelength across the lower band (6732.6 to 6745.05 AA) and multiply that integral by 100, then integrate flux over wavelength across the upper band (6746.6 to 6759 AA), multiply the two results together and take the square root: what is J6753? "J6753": 1435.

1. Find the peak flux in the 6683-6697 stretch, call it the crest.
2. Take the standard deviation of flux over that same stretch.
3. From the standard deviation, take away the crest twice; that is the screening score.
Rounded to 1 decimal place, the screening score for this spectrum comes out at -25.7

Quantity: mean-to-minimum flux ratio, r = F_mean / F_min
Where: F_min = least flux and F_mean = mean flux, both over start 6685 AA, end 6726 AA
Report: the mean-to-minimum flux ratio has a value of 1.31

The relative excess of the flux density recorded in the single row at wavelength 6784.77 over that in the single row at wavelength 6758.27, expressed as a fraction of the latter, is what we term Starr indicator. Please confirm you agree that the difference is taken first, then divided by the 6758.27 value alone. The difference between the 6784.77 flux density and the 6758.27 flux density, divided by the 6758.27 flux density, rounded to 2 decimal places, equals -0.15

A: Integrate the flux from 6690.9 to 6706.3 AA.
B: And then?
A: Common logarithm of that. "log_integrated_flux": 2.26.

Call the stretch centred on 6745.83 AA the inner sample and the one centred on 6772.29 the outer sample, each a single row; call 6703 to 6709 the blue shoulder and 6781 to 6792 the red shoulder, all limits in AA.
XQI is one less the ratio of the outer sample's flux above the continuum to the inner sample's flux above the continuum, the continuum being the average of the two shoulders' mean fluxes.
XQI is 1.5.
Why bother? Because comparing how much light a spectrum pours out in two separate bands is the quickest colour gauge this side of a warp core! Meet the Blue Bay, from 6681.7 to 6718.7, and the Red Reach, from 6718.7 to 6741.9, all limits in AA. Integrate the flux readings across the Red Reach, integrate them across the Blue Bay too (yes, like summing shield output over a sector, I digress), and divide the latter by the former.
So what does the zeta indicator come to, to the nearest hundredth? 1.57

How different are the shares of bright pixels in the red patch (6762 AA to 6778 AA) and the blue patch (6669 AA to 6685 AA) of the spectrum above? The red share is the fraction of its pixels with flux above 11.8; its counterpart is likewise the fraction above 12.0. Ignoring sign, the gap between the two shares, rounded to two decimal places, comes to 0.20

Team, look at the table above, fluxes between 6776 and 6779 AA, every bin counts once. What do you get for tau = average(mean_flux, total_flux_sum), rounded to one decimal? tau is 17.0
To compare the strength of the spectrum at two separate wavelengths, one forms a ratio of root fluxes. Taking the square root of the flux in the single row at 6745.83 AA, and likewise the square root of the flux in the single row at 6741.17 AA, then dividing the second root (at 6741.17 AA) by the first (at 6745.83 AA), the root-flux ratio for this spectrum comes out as 0.97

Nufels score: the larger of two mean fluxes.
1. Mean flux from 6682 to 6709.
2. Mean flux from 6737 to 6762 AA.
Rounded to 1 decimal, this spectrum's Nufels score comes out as 11.8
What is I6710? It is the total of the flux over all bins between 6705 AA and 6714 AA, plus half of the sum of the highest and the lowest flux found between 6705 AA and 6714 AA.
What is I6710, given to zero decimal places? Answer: 87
